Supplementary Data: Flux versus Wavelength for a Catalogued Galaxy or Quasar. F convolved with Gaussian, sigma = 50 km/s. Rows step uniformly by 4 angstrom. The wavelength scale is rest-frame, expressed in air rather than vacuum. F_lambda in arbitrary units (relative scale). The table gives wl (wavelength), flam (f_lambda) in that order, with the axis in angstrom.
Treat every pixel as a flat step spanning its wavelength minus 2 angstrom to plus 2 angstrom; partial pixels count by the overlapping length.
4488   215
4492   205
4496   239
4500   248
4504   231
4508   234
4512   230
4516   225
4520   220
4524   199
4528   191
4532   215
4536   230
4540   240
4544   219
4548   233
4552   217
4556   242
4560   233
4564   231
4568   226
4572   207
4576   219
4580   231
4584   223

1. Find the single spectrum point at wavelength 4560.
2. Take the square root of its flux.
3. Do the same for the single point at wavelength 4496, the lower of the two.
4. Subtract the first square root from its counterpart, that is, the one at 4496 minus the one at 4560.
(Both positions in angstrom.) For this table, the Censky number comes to 0.20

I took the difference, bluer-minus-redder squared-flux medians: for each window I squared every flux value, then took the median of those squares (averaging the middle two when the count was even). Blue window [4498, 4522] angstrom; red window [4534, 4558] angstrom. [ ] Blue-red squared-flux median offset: -464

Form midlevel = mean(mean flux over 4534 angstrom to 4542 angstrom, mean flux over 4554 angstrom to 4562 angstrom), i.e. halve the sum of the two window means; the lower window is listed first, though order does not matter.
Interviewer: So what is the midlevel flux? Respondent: 236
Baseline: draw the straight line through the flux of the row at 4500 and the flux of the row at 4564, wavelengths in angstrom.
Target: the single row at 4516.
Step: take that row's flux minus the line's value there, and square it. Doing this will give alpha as 352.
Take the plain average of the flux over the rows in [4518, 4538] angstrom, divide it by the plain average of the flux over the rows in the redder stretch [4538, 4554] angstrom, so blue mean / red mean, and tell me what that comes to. 0.93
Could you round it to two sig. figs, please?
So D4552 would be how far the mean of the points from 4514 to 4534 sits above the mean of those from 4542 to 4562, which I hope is -19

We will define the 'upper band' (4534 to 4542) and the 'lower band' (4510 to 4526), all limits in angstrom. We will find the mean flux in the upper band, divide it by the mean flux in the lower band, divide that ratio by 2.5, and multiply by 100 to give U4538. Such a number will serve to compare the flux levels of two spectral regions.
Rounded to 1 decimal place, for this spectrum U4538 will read 43.0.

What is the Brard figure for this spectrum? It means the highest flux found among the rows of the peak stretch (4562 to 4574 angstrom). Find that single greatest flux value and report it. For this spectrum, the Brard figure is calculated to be 231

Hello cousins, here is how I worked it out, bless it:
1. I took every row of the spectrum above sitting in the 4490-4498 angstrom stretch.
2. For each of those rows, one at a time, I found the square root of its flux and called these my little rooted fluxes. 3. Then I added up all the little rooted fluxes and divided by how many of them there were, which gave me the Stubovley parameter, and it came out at 14.9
